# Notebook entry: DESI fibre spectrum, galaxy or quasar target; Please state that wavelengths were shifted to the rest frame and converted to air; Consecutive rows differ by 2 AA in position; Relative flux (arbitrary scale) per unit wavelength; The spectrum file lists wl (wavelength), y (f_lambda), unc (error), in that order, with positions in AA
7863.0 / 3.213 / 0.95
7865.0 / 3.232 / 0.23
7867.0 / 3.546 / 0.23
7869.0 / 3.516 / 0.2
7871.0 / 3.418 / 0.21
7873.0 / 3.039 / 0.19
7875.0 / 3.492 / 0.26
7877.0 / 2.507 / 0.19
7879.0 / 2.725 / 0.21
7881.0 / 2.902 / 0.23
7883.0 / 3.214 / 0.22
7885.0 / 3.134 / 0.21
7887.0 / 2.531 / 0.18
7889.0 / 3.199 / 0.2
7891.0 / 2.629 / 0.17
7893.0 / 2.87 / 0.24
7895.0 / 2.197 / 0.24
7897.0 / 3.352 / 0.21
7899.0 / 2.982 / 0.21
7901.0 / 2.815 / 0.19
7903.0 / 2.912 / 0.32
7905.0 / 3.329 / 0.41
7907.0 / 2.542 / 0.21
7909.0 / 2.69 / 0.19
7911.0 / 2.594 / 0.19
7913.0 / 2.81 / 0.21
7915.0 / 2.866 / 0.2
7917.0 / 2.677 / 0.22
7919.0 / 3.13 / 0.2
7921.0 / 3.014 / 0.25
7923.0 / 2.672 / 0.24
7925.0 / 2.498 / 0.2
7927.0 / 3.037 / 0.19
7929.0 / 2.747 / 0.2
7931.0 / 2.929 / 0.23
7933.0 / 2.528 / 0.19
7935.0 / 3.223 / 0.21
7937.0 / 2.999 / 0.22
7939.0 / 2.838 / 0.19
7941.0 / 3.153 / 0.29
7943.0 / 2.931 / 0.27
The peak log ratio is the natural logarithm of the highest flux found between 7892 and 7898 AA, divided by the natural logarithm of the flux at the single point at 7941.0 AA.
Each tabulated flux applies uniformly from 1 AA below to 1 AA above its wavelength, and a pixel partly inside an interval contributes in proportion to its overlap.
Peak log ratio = 1.053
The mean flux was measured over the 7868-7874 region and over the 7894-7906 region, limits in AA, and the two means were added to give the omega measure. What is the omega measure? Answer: 6.26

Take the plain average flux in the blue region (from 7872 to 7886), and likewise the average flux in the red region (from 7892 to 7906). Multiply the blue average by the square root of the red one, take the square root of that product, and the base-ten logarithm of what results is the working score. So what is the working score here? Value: 0.355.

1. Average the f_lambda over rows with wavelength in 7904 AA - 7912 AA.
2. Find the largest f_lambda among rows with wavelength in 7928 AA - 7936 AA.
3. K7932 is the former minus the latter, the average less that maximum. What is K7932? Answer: -0.43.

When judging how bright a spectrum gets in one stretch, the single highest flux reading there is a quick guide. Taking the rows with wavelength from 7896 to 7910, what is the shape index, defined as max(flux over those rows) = 3.352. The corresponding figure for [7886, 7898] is 3.352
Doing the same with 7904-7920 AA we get 3.329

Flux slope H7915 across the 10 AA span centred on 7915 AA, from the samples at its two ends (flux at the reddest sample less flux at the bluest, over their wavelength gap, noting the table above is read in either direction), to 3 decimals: 0.067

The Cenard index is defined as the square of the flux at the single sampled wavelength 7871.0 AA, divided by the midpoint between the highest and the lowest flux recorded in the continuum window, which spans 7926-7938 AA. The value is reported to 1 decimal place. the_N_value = 4.1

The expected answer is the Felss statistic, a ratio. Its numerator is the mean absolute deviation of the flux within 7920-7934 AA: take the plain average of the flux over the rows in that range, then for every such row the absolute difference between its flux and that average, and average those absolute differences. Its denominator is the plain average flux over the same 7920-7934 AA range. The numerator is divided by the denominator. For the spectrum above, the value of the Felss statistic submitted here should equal 0.067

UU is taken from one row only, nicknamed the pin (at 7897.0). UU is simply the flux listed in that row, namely 3.352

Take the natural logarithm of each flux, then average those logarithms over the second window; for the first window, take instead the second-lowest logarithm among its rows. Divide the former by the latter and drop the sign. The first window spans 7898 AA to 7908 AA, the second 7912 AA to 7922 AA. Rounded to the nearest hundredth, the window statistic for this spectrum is 1.03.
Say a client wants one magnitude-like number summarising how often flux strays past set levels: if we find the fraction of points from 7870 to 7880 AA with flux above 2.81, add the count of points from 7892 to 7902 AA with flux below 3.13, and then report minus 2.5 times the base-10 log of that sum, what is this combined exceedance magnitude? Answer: -1.66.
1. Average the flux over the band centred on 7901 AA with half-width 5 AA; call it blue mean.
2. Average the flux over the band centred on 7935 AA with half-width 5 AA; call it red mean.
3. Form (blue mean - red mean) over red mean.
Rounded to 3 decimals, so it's 0.060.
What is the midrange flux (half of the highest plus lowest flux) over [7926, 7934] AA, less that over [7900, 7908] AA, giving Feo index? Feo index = -0.15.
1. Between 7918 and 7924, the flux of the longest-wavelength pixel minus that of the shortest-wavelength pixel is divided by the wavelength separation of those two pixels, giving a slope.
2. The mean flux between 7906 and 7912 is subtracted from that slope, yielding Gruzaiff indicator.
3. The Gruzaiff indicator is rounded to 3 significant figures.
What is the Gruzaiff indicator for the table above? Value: -2.72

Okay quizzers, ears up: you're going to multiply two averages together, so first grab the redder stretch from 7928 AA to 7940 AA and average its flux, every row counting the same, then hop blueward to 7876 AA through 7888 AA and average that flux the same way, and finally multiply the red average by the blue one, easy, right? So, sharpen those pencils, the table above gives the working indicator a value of 8.16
